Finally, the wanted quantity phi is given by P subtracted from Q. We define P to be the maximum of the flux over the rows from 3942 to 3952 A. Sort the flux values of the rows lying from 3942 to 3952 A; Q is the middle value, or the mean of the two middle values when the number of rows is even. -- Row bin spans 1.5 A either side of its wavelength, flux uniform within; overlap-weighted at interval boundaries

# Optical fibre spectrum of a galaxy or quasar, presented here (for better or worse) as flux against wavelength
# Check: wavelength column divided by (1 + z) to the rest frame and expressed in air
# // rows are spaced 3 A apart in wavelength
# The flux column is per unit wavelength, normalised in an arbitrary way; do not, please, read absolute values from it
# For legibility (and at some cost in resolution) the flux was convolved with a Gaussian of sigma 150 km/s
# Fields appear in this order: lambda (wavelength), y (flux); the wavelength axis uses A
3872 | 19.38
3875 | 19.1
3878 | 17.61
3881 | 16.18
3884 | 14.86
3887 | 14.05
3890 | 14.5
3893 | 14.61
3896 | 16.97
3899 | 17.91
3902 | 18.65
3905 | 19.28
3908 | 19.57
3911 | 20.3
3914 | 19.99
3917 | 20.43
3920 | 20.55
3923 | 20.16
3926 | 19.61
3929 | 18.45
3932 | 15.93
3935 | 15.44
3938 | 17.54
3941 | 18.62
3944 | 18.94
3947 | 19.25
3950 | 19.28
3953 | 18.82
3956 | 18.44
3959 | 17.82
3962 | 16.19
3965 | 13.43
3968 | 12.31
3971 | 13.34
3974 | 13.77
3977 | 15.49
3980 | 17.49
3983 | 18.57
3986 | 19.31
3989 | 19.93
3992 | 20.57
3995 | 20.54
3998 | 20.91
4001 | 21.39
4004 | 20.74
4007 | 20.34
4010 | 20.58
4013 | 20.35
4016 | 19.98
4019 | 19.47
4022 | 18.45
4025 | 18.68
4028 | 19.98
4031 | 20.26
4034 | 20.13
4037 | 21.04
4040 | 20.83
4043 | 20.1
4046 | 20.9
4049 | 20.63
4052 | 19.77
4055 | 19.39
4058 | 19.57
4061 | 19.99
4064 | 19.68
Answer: -0.03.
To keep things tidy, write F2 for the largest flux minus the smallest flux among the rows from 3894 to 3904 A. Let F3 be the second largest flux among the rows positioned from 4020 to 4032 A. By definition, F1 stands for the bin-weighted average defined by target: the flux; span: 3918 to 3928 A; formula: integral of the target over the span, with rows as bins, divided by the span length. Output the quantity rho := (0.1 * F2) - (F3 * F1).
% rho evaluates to -400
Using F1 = 20.0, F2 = 1.7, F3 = 19.98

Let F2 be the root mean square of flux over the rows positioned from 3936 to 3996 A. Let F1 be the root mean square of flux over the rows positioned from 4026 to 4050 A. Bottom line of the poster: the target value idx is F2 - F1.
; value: -2.8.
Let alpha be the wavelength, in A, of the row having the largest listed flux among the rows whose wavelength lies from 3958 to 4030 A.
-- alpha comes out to 4001 A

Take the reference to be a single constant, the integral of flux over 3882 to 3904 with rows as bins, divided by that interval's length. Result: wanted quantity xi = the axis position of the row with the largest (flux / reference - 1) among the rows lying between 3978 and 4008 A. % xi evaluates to 4001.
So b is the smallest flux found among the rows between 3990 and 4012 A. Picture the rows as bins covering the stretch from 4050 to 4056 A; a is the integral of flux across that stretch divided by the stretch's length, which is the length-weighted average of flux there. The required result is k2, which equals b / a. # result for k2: 1.03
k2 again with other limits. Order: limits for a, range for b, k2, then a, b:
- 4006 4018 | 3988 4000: 0.98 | 20.3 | 19.93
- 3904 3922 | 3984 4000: 0.96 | 20.0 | 19.31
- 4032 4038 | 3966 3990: 0.60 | 20.5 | 12.31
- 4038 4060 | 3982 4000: 0.92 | 20.2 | 18.57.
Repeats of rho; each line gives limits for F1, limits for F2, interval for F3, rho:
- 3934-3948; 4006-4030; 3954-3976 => -321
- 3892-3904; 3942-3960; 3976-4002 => -360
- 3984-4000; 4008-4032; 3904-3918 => -411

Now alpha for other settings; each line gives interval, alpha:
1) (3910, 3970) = 3920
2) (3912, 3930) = 3920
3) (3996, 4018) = 4001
